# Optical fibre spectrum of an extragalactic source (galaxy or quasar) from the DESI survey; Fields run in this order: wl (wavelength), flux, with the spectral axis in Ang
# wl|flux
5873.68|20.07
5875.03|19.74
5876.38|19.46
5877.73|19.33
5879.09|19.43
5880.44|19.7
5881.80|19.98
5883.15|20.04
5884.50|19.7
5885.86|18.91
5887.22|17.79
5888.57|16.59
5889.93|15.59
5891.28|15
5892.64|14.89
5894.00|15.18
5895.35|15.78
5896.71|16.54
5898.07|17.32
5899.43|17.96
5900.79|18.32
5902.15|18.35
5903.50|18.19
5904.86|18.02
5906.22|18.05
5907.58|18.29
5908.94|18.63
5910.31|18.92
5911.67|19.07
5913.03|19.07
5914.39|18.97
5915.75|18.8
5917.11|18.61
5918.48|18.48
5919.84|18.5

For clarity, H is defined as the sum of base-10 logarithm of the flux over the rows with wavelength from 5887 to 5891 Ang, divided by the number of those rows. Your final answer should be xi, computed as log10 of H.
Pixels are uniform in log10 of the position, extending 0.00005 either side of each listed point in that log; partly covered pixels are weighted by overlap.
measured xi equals 0.087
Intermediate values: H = 1.22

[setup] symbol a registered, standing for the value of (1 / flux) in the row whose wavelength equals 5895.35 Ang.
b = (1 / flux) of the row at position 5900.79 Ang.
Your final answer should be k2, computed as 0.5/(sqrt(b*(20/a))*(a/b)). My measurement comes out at 0.104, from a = 0.063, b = 0.0546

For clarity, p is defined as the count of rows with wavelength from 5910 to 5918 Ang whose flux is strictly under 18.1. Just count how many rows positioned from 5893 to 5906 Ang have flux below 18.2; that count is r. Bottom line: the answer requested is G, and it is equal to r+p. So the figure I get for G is 7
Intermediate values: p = 0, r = 7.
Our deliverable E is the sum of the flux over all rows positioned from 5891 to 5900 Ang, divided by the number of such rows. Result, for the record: 16.1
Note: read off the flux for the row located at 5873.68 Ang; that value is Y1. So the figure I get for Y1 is 20.07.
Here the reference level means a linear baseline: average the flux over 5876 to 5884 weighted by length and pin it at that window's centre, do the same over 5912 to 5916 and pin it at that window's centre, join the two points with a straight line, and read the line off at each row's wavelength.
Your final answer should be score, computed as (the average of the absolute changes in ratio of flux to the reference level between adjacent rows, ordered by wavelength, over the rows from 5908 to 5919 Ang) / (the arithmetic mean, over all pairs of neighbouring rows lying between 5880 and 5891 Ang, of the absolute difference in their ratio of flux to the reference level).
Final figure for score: 0.2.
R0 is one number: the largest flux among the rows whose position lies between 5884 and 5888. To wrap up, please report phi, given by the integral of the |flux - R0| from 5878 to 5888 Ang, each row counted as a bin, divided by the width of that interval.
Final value 0.5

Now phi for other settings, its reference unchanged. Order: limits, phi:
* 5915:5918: 1.0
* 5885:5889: 1.8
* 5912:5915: 0.7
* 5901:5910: 1.4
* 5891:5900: 3.6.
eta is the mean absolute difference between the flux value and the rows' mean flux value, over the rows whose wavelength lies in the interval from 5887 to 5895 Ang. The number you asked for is 0.9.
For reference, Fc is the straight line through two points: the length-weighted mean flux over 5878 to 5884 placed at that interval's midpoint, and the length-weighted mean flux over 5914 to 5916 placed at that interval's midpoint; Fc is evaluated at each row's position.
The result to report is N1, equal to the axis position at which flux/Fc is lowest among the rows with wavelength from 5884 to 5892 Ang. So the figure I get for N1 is 5891.28 Ang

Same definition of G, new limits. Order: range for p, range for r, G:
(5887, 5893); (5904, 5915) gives 7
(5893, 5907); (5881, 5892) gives 11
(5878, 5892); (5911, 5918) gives 4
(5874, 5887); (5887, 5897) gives 8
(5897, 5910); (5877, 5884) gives 4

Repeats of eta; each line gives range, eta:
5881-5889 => 1.1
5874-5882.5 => 0.2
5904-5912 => 0.4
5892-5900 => 1.0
